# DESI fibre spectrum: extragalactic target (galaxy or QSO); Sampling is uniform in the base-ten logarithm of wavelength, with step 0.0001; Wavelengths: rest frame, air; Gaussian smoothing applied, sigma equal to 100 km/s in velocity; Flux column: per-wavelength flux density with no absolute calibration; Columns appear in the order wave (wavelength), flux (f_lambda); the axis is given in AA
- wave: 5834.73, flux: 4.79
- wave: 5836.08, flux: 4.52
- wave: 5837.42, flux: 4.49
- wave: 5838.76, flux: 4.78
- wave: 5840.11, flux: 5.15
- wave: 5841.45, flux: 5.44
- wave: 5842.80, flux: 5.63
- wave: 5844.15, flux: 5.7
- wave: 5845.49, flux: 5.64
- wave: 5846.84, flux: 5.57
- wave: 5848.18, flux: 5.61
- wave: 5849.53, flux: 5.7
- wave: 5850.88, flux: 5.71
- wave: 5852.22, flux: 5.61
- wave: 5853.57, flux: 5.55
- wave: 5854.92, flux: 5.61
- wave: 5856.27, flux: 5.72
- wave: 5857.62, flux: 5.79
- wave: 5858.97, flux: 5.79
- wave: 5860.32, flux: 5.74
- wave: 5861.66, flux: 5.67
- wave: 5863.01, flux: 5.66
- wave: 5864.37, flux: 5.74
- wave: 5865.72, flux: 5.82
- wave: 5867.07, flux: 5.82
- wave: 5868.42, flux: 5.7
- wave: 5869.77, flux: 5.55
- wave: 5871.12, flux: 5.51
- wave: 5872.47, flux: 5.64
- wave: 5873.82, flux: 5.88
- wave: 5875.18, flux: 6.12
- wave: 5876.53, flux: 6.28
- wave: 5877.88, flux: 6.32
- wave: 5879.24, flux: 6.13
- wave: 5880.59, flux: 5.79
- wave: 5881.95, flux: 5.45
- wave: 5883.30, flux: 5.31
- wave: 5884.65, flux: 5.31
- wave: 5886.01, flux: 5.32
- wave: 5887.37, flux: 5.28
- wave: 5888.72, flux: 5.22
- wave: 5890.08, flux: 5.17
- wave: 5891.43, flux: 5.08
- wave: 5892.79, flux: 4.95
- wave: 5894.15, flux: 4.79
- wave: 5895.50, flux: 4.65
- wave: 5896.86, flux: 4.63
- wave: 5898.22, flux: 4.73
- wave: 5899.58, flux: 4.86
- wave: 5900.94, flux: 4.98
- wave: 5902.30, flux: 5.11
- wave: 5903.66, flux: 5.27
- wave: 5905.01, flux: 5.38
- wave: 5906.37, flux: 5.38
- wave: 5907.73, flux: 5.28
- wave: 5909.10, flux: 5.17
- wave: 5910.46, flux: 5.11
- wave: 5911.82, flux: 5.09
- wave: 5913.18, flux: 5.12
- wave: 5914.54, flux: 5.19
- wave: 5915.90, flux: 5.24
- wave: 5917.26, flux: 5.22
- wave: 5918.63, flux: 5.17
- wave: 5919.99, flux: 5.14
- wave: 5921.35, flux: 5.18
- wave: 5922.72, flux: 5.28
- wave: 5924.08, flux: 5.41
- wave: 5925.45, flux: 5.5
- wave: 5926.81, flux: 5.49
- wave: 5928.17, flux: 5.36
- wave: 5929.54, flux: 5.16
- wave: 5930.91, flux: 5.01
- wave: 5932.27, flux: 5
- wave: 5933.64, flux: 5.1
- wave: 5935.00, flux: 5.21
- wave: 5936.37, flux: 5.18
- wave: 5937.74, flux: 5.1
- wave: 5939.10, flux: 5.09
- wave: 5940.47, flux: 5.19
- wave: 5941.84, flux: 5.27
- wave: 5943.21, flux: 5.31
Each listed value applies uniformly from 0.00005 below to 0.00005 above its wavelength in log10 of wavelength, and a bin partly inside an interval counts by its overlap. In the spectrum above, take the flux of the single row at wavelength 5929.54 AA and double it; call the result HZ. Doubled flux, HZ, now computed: 10.3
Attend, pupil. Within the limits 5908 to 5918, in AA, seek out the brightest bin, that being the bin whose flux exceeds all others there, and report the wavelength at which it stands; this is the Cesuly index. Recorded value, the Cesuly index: 5915.90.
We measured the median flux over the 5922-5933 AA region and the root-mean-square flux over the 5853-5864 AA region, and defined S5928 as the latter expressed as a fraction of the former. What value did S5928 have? 1.07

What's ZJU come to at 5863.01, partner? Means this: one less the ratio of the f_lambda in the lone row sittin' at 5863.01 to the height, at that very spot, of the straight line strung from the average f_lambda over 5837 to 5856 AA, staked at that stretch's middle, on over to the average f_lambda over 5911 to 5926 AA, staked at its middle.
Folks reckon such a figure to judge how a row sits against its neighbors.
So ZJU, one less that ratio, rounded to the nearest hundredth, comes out -0.05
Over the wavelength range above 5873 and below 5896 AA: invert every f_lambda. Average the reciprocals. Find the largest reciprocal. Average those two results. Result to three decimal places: 0.200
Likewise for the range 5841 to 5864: 0.180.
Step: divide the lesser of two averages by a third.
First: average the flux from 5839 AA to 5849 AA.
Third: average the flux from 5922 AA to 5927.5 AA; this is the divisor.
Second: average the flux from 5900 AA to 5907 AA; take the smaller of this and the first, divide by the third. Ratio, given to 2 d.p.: 0.96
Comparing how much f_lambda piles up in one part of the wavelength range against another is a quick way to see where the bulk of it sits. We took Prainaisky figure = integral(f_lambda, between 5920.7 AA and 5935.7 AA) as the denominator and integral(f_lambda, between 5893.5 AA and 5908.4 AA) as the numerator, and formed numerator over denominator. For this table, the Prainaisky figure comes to 0.95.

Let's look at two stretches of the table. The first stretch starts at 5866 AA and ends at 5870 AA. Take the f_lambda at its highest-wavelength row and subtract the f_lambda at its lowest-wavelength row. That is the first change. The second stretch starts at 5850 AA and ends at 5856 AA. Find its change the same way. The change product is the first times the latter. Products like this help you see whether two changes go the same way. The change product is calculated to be 0.027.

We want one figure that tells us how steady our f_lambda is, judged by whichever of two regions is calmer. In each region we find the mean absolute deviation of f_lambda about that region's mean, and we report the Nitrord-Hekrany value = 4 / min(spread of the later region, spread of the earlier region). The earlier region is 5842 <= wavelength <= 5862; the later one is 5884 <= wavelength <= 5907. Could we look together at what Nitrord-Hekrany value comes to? 64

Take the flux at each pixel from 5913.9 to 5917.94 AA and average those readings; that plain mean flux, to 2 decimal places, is 5.22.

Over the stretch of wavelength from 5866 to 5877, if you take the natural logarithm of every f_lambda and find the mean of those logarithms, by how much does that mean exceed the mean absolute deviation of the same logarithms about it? 1.72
